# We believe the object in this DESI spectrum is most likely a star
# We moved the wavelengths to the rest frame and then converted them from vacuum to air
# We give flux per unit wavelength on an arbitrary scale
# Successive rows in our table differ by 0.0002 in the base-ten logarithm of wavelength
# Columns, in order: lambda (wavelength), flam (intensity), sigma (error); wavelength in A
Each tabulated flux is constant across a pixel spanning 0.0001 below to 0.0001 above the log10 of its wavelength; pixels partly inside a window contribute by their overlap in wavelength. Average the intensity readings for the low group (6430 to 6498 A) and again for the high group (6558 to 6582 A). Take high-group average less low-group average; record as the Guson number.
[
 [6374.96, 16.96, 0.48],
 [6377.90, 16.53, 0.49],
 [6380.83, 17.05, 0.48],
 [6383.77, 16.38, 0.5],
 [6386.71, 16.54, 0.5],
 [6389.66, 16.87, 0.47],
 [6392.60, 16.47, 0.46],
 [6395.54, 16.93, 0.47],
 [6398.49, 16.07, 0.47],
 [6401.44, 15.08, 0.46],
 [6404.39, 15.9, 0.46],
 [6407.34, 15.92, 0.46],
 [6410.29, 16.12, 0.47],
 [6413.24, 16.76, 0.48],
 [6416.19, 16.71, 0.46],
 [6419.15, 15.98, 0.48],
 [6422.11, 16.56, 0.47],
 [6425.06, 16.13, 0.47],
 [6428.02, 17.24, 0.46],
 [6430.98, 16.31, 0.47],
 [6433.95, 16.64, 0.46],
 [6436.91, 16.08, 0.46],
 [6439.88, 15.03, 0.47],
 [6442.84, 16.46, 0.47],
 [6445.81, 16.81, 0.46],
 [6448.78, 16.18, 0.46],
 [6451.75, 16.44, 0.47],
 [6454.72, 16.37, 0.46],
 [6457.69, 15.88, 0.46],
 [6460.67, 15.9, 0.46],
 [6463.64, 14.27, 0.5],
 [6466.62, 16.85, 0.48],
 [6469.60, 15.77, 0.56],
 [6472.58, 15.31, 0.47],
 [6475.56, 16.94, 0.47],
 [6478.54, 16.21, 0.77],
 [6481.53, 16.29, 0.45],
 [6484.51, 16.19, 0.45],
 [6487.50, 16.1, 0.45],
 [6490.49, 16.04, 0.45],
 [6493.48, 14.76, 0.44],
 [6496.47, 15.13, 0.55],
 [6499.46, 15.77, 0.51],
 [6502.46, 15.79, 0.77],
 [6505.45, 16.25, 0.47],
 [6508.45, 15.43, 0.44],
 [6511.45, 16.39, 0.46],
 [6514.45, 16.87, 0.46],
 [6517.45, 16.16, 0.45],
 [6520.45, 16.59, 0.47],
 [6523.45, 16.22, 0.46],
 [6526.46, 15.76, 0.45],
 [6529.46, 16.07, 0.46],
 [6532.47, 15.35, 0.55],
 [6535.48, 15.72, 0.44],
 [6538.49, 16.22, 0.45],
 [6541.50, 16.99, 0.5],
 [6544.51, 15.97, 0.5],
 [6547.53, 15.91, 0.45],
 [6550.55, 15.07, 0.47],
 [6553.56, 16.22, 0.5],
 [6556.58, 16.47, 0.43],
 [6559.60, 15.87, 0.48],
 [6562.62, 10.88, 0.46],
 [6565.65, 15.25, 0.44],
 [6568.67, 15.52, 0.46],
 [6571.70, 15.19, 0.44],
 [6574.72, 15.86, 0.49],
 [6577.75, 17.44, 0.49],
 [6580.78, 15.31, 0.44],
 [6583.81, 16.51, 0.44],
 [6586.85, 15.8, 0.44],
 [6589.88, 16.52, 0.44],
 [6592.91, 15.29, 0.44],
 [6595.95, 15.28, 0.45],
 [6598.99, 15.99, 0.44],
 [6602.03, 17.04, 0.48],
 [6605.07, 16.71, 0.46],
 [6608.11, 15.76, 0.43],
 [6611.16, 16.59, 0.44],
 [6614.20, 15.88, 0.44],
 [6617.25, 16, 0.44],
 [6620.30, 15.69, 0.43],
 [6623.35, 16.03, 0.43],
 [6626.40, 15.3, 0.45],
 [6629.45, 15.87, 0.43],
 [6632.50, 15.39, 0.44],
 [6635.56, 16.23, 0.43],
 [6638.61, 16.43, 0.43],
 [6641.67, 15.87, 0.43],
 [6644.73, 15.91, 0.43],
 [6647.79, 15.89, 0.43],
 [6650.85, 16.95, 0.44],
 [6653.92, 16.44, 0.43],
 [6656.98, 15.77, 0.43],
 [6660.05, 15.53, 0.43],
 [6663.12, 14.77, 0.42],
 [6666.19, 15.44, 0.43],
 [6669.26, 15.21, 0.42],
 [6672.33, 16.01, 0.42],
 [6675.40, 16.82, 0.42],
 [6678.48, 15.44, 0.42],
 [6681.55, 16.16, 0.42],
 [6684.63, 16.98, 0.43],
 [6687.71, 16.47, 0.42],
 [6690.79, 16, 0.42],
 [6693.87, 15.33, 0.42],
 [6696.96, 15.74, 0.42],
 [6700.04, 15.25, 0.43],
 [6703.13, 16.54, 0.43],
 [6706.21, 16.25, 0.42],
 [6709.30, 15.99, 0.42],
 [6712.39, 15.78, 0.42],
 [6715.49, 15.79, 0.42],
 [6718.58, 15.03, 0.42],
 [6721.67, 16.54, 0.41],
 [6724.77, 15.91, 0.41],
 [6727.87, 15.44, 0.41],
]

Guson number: -0.83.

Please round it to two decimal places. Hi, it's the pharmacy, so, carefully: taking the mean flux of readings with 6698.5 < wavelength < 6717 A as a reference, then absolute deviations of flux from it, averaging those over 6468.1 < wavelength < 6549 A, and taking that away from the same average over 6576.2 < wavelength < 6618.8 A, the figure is 0.13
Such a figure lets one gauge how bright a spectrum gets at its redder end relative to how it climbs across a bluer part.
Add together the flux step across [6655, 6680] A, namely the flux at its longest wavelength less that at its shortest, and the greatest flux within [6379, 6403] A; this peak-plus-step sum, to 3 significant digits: 16.7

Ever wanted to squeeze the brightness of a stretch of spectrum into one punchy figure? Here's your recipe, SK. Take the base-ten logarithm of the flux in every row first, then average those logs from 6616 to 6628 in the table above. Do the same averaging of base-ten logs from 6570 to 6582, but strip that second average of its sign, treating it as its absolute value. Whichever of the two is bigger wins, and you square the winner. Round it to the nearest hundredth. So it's 1.45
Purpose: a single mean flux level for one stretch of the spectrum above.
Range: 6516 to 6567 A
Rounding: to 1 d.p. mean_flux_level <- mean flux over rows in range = 15.7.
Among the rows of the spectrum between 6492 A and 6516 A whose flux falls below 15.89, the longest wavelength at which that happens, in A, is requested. 6508.45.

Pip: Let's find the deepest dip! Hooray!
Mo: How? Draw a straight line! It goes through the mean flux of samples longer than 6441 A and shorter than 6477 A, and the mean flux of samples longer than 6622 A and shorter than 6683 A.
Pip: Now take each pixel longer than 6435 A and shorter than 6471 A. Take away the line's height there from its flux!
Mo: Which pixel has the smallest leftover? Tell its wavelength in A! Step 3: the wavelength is 6463.64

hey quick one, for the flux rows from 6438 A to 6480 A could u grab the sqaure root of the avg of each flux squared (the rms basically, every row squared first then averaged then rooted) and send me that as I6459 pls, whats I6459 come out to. 16.0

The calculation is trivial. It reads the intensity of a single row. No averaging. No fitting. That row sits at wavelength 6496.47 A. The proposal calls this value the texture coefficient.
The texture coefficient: 15.13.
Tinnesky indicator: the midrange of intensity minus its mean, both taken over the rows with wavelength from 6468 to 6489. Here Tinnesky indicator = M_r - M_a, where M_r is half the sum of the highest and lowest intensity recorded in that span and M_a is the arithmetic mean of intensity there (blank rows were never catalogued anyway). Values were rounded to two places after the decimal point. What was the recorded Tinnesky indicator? 0.01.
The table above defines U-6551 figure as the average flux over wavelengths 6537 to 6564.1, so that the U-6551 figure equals 15.5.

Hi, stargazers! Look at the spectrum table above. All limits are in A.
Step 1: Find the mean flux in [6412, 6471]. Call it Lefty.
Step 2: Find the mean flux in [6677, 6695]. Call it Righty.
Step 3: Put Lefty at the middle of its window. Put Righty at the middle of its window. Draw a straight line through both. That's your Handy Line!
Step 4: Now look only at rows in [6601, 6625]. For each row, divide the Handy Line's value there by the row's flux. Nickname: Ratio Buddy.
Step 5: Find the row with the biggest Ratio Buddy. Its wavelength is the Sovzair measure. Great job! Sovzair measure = 6620.30 A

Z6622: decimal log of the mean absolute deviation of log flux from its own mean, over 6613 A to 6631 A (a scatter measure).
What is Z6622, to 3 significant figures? -2.26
